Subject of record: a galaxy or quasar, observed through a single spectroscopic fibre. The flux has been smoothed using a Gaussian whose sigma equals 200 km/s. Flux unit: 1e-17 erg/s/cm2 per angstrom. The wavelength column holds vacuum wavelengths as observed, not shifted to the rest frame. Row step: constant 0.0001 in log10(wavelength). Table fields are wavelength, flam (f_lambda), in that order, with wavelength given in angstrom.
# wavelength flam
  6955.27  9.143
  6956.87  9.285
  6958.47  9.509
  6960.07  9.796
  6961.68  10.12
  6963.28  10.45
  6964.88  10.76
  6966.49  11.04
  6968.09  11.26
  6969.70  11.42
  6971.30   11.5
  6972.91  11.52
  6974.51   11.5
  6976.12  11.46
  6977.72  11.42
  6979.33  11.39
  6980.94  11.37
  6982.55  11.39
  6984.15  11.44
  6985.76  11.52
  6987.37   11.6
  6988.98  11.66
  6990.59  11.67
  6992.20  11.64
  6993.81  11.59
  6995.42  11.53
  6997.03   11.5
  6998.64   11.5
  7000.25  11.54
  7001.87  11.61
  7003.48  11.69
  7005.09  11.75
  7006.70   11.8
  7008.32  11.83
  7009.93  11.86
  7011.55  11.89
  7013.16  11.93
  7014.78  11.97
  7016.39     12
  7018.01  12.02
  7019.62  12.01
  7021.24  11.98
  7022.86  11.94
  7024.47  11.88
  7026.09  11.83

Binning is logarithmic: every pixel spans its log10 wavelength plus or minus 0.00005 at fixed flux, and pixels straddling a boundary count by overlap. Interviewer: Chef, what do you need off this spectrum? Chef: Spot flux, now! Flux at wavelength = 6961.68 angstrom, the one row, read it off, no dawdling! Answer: 10.12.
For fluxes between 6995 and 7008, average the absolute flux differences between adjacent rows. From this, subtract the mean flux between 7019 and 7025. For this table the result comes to -11.91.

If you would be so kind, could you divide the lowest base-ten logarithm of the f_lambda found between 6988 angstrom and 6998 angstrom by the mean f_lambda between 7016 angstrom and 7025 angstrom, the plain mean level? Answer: 0.0886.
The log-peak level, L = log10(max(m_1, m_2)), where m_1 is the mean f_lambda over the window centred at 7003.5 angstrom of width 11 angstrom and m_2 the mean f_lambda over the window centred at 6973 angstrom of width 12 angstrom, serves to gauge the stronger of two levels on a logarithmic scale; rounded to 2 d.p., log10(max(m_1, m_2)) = 1.07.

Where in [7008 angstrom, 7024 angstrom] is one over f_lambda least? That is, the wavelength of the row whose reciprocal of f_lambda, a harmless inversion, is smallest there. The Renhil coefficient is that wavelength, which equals 7018.01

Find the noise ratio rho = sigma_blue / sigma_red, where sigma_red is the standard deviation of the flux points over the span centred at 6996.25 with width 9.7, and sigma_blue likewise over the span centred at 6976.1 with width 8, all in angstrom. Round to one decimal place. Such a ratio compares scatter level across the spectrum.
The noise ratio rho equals 1.0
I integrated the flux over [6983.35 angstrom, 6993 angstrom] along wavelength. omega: 112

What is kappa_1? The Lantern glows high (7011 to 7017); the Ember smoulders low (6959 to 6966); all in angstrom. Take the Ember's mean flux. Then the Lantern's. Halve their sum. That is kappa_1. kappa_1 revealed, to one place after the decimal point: 11.1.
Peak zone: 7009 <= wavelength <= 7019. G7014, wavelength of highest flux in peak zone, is 7018.01 angstrom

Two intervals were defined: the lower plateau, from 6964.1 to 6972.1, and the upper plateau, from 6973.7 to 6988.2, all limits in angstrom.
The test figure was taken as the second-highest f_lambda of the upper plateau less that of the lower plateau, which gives 0.10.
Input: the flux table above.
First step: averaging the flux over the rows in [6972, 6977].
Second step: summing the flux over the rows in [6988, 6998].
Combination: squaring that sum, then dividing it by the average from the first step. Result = 421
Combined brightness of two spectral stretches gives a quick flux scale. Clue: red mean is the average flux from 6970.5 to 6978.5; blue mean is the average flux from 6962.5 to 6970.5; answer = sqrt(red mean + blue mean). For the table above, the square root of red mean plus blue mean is 4.74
